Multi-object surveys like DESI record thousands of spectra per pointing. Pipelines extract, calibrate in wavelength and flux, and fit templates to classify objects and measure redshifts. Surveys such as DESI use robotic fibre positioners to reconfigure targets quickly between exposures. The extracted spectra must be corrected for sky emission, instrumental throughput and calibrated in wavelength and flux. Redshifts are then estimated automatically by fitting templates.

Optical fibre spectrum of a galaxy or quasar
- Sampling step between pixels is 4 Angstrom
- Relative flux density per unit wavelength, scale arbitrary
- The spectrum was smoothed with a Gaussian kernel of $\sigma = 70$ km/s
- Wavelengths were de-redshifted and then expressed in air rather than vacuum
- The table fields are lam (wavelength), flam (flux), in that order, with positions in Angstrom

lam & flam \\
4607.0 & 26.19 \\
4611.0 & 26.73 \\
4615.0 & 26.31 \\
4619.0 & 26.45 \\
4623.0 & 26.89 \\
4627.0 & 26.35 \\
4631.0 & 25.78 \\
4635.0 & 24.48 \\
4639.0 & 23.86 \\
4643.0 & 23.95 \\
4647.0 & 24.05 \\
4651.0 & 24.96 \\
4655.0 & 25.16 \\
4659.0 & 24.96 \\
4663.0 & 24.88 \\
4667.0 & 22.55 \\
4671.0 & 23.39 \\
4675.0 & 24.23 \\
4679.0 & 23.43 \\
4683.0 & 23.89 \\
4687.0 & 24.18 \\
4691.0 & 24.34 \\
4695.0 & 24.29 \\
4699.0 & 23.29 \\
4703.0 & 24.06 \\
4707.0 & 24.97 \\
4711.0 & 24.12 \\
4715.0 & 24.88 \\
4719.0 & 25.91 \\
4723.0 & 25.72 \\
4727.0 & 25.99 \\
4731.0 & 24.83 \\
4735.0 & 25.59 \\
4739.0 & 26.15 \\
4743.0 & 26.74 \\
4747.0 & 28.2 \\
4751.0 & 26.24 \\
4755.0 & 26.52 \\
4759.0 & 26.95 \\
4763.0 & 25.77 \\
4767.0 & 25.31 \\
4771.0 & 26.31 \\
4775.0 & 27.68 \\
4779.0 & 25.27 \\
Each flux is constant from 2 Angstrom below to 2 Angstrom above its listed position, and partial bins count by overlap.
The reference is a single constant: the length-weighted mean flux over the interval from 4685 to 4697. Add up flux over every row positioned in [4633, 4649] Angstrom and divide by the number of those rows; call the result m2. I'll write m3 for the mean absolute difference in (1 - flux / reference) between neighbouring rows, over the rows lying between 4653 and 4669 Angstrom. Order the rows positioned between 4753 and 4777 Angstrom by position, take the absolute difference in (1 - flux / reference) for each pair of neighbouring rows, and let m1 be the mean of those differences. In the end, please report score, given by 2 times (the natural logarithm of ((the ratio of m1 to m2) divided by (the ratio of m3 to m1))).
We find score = -12.9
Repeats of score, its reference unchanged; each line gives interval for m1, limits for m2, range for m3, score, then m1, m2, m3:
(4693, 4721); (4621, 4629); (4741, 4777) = -13.5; 0.0365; 26.6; 0.042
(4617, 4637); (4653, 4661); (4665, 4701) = -13.0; 0.0294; 25.1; 0.023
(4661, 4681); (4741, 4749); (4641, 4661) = -10.2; 0.0495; 27.5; 0.015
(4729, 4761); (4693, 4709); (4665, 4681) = -13.0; 0.0356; 24.2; 0.034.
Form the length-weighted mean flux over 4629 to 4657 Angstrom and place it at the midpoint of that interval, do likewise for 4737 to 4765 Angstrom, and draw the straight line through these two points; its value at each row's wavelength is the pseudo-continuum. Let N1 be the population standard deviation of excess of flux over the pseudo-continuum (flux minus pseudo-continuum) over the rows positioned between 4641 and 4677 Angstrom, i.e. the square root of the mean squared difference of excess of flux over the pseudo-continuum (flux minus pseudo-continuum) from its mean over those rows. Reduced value 0.9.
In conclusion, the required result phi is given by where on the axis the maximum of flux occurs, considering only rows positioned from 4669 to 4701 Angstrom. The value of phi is 4691.0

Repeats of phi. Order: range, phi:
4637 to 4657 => 4655.0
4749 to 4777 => 4775.0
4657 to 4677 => 4659.0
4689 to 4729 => 4727.0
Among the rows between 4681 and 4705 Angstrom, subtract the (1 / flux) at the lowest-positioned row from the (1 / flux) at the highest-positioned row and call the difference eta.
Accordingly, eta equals -0.0003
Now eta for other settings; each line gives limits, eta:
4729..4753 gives -0.0022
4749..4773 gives -0.0001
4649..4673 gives 0.0027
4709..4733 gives -0.0012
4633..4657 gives -0.0011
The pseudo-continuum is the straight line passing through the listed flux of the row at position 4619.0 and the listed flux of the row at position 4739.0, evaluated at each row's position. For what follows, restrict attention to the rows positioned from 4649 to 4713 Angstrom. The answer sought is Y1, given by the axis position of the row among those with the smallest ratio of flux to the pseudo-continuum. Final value 4667.0 Angstrom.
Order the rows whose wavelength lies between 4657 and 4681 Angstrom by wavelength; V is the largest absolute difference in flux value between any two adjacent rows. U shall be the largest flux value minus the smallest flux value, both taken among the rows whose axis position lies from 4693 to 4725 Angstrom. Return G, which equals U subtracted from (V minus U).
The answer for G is -2.9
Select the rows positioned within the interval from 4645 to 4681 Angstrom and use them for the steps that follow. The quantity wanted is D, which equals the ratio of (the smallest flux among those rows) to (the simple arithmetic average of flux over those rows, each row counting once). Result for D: 0.933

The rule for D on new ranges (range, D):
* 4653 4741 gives 0.917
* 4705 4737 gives 0.955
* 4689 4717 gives 0.959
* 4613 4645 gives 0.935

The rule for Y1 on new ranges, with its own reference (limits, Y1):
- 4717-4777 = 4731.0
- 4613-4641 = 4639.0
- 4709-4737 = 4711.0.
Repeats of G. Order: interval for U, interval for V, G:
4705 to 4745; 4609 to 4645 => -3.9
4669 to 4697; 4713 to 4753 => 0.1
